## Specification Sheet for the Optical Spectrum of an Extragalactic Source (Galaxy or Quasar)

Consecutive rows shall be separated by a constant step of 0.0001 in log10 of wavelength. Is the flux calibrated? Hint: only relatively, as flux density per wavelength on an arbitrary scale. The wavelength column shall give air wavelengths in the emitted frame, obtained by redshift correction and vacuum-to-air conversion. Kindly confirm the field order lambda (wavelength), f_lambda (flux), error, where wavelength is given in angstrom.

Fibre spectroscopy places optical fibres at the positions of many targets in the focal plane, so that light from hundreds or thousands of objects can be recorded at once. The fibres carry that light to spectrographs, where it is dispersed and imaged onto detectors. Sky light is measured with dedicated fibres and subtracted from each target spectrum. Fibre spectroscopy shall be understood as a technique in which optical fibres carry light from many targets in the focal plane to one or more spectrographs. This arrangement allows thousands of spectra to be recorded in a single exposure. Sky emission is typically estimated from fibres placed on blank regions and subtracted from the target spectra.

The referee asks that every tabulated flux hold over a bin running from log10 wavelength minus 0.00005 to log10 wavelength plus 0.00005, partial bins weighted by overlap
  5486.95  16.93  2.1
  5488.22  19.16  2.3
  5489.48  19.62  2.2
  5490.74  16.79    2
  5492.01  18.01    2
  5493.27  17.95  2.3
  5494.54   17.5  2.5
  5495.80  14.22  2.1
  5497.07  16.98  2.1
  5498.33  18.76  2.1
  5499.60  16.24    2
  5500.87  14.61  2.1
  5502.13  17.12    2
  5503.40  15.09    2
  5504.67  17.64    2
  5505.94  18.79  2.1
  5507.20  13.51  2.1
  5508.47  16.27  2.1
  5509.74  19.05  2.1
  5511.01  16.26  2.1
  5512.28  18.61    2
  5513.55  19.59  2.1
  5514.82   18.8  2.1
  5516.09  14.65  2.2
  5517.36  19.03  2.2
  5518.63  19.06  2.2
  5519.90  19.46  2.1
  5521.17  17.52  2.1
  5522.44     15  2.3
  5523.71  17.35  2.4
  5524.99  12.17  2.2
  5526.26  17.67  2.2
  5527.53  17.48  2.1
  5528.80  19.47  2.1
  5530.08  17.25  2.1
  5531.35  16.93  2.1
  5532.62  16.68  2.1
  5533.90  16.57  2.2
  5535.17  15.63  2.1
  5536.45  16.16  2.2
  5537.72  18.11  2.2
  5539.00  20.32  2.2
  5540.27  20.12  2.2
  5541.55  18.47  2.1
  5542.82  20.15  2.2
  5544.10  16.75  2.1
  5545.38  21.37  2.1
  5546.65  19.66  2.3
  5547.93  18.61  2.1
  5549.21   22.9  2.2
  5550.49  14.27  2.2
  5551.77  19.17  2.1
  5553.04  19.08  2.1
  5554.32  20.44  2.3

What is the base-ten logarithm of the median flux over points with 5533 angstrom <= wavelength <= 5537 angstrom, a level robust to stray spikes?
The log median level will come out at 1.21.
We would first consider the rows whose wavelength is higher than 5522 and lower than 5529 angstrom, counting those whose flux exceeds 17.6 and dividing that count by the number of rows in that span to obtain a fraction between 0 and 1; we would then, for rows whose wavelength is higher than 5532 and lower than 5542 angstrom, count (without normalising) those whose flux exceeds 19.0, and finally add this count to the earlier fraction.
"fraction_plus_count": 2.3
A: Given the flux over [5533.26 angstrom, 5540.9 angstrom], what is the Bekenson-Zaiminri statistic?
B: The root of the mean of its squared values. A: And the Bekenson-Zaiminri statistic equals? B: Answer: 17.92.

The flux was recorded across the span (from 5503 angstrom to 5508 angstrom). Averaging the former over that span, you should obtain 16.3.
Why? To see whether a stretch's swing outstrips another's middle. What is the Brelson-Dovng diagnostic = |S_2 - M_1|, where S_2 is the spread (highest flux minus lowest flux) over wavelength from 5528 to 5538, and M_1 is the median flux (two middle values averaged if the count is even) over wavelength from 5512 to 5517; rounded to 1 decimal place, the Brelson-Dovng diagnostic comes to 14.9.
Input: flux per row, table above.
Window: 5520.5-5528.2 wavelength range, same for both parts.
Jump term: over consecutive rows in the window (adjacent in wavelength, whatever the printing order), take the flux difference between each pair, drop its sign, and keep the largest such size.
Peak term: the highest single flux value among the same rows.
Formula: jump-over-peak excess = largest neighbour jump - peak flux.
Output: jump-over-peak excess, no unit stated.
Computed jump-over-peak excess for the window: -12.2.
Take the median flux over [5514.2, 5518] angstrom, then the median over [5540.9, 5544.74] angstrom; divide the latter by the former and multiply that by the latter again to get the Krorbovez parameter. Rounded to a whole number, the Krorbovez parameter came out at 18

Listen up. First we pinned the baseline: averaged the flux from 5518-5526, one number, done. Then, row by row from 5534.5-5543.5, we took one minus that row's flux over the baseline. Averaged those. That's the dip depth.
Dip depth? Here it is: -0.10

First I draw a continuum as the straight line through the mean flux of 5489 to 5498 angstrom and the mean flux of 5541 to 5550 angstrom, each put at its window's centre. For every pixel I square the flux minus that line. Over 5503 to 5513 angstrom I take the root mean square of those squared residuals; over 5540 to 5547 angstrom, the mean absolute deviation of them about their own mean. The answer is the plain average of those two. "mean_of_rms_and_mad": 4.9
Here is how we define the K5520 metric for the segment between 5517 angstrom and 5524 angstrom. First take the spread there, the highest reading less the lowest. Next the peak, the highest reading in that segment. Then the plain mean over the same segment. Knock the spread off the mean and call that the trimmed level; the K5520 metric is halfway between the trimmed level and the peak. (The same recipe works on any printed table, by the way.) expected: 16.5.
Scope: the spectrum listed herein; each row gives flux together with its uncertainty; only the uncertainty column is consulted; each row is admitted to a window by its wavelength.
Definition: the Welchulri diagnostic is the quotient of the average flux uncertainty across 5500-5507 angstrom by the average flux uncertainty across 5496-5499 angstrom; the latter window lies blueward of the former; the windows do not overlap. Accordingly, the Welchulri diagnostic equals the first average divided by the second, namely 0.97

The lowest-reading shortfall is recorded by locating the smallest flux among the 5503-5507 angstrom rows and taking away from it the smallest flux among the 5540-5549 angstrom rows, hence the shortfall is -1.7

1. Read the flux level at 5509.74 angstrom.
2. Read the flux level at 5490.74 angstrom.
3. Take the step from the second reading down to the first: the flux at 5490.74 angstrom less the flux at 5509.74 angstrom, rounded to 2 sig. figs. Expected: -2.3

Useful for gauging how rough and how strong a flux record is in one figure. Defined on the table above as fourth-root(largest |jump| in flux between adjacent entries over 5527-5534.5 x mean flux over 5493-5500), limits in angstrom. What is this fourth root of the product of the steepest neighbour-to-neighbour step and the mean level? 2.5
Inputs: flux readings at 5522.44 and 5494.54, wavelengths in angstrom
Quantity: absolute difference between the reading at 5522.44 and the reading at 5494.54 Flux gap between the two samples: 2.5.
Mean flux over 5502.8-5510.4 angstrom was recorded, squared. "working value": 280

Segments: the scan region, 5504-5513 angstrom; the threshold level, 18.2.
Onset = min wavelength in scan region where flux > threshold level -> 5505.94 angstrom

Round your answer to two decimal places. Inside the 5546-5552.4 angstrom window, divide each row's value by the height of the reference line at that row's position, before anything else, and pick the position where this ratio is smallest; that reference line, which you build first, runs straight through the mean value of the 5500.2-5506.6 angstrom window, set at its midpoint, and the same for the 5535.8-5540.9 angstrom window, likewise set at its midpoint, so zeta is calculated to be 5550.49 angstrom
